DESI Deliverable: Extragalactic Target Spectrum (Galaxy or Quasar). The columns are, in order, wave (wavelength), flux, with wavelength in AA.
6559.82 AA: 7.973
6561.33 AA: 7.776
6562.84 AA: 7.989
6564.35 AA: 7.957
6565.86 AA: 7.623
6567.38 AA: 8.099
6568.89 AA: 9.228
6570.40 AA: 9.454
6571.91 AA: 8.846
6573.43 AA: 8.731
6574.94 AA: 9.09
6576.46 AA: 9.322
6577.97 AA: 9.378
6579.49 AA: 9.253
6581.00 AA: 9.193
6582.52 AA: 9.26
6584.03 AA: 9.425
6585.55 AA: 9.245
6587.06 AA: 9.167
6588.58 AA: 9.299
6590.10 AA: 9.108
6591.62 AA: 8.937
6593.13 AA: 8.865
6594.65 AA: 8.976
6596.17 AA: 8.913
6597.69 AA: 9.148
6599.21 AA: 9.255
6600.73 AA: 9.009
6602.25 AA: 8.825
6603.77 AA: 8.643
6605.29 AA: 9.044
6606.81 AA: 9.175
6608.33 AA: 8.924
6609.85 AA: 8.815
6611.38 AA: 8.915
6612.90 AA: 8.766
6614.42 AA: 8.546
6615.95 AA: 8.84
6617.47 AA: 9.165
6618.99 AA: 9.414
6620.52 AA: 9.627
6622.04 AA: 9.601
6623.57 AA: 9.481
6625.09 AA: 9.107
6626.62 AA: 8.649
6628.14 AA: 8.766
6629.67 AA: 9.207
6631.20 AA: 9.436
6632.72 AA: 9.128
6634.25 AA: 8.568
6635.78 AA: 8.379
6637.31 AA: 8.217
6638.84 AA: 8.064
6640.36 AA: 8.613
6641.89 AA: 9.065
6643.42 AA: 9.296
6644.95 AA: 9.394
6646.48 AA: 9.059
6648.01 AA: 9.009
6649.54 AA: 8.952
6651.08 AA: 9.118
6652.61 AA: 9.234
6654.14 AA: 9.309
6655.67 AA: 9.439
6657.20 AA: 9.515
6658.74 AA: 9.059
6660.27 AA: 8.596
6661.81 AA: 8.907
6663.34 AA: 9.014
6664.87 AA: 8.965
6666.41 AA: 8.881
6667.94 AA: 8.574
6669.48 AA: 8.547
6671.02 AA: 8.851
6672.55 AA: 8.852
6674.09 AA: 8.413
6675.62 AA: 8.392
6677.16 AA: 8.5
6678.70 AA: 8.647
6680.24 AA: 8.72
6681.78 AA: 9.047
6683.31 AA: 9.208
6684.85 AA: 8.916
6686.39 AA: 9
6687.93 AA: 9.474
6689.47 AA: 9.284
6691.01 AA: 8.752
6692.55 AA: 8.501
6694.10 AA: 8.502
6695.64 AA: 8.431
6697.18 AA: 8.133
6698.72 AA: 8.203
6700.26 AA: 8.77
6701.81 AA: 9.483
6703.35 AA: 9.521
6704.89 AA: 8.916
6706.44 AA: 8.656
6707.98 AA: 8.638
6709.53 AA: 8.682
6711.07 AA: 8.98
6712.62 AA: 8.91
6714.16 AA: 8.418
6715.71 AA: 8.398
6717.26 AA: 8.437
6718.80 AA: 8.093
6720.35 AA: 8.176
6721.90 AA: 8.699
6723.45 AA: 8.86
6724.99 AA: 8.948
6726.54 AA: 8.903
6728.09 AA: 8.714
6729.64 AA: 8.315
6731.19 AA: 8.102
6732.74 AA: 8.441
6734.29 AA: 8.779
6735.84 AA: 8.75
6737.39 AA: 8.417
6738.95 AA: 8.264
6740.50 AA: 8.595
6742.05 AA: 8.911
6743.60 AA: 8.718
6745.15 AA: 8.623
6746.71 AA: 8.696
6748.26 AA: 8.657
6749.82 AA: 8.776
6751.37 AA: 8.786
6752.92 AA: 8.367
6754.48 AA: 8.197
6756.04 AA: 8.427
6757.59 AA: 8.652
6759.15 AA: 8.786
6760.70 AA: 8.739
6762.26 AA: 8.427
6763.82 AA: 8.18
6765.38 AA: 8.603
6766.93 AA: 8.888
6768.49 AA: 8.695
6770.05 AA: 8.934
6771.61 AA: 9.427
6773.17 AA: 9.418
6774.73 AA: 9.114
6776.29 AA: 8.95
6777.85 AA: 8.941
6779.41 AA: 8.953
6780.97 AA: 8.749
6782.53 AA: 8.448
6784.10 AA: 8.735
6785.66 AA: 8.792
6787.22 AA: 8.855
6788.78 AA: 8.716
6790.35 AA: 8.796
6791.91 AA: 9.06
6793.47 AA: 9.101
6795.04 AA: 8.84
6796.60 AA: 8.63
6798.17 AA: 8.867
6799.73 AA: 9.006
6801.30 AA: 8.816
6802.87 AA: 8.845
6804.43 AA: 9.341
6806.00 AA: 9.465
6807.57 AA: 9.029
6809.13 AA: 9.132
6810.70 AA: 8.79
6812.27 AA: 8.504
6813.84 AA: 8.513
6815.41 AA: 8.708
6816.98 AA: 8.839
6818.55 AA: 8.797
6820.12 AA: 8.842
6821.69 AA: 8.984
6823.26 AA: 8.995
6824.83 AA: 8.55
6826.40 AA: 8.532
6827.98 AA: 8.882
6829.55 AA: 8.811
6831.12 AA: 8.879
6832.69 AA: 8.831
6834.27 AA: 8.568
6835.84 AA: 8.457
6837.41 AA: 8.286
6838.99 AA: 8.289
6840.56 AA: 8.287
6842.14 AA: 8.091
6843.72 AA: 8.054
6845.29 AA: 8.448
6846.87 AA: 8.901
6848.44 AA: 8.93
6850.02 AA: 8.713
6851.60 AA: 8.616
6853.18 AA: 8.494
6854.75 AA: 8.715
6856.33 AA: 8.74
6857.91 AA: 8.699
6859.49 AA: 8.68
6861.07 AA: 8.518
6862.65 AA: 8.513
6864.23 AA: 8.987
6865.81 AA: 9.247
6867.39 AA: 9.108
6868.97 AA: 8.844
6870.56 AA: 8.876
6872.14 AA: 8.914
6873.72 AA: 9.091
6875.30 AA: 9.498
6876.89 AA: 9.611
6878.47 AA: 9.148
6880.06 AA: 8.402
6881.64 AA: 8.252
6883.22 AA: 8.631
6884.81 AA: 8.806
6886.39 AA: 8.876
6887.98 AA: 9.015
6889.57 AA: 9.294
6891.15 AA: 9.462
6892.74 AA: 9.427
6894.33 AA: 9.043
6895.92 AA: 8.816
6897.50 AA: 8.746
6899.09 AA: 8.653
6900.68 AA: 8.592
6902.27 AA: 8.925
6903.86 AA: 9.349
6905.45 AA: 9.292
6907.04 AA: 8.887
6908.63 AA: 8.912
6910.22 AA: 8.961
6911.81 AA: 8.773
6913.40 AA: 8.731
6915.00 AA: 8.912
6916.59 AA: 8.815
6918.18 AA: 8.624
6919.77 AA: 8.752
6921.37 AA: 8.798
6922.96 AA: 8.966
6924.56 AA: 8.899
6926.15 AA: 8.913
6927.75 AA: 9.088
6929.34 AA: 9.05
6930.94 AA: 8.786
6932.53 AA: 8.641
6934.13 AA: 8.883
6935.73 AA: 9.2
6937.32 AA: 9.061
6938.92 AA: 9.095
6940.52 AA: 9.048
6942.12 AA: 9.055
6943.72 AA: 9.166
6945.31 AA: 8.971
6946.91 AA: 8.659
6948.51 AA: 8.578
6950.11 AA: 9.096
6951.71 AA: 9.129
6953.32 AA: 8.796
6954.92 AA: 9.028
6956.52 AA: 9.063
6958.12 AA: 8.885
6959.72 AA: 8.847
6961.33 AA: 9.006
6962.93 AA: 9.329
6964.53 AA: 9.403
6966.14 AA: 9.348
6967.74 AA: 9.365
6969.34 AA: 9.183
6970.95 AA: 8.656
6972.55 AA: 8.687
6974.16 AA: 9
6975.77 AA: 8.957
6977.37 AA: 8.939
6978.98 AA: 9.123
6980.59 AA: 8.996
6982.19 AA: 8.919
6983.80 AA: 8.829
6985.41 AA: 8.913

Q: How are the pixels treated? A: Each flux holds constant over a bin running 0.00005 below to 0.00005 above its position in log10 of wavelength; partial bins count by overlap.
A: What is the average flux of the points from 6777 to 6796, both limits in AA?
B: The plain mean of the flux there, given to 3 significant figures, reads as 8.83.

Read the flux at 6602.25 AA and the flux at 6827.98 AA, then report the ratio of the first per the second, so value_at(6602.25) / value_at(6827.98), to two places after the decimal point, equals 0.99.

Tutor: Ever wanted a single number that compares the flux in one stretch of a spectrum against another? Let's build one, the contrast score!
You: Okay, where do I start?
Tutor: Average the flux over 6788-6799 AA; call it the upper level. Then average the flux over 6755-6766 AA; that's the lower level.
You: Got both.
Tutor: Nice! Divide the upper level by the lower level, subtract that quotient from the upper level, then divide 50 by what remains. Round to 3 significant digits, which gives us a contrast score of 6.39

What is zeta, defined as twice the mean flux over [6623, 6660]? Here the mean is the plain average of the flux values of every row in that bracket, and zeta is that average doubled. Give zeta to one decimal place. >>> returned 18.0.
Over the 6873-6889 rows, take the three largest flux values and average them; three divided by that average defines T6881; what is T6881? 0.319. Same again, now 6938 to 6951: 0.329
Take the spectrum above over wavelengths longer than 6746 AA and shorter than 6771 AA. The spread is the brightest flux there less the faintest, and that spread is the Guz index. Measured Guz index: 0.75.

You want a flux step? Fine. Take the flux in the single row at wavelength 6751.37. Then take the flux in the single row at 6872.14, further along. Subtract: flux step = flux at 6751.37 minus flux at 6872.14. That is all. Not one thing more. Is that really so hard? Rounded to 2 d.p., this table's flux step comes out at -0.13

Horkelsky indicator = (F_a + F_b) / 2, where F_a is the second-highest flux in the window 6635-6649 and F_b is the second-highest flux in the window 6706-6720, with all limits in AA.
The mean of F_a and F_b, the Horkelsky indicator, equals 9.10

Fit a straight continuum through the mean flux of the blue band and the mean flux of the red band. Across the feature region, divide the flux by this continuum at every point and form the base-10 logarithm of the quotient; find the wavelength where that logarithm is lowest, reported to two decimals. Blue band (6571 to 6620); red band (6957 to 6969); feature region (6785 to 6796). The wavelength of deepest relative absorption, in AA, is 6788.78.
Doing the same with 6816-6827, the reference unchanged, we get 6826.40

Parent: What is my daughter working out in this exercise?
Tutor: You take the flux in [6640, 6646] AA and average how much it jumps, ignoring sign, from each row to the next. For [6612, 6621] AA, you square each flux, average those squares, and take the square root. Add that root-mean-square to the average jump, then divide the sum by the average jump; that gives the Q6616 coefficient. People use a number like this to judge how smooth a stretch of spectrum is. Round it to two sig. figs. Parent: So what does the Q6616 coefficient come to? 36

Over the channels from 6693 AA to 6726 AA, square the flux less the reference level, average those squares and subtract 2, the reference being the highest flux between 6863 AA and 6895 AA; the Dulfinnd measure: -0.95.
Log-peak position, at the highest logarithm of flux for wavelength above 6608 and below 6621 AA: 6620.52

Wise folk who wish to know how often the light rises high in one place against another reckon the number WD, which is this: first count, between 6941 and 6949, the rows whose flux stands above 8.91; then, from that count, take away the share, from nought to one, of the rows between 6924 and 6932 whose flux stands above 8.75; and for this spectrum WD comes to 2.0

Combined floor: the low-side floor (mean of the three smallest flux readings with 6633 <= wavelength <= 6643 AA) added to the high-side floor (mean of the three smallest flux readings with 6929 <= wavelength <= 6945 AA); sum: 17.0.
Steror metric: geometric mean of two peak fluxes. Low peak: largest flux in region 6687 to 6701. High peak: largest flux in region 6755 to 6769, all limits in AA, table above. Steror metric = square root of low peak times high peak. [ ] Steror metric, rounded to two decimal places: 9.18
